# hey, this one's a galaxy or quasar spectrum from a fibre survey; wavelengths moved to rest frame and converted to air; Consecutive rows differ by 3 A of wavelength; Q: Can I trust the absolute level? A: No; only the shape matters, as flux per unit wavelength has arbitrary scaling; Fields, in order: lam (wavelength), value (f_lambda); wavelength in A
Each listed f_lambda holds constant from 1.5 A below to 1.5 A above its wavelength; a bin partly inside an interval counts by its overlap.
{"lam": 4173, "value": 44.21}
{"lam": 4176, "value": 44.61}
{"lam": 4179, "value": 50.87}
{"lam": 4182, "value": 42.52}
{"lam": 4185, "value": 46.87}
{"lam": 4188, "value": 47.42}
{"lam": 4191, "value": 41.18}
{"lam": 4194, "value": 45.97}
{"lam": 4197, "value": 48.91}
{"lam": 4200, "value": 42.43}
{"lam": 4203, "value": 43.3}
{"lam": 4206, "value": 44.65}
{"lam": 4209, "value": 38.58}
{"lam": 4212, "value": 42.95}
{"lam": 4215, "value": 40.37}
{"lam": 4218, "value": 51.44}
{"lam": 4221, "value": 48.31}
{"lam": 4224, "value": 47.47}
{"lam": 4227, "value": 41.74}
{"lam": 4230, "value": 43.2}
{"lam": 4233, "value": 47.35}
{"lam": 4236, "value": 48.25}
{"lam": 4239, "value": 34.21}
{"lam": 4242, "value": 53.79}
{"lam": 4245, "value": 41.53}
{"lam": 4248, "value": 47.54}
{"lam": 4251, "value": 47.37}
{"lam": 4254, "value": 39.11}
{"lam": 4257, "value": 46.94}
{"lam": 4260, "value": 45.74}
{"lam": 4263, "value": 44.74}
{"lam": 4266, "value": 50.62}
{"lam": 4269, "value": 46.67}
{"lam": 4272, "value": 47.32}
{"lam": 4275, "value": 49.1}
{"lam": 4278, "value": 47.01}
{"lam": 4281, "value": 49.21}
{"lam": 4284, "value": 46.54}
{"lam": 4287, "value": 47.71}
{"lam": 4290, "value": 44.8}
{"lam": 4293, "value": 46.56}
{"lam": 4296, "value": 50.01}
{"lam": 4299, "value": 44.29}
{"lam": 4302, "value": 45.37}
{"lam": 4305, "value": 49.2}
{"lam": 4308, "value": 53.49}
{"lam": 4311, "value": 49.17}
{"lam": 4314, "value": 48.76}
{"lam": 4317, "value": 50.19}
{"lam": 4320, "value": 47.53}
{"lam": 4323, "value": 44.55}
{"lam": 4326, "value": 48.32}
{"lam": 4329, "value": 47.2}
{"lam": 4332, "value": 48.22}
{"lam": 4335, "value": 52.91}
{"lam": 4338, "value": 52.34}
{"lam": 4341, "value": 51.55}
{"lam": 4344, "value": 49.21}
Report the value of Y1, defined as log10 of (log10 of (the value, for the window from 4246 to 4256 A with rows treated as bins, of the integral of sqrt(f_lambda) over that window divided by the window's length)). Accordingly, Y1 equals -0.084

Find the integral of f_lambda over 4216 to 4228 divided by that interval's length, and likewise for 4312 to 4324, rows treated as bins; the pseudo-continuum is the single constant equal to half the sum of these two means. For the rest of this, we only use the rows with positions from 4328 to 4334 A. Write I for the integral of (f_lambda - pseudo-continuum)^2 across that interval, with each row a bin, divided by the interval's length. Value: 3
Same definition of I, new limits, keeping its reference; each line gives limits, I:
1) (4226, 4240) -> 42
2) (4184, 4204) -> 13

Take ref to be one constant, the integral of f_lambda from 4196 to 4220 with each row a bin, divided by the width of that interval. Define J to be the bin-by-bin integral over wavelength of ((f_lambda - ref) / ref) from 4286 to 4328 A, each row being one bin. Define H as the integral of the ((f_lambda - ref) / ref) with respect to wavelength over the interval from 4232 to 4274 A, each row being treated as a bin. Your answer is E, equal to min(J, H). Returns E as 1.7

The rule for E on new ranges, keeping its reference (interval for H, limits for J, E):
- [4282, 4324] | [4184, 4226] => 0.8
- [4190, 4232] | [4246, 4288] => 0.3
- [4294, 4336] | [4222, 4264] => 0.9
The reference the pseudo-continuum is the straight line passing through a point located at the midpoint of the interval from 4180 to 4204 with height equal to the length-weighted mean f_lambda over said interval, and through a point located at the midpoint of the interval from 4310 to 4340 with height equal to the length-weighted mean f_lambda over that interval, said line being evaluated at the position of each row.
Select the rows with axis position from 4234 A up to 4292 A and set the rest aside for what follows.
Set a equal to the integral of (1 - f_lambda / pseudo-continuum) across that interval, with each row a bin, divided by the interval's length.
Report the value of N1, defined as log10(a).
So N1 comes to -1.73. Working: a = 0.0186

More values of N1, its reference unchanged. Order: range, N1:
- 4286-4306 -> -1.56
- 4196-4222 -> -1.62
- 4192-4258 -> -1.58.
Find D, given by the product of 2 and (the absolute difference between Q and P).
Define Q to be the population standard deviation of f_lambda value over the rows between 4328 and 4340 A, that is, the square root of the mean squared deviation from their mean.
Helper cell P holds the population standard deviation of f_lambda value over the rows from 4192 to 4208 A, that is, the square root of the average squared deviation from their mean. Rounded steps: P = 2.3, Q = 2.5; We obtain 0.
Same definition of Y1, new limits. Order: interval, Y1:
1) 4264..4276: -0.075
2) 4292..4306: -0.078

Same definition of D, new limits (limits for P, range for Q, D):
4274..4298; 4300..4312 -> 3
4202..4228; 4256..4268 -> 3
